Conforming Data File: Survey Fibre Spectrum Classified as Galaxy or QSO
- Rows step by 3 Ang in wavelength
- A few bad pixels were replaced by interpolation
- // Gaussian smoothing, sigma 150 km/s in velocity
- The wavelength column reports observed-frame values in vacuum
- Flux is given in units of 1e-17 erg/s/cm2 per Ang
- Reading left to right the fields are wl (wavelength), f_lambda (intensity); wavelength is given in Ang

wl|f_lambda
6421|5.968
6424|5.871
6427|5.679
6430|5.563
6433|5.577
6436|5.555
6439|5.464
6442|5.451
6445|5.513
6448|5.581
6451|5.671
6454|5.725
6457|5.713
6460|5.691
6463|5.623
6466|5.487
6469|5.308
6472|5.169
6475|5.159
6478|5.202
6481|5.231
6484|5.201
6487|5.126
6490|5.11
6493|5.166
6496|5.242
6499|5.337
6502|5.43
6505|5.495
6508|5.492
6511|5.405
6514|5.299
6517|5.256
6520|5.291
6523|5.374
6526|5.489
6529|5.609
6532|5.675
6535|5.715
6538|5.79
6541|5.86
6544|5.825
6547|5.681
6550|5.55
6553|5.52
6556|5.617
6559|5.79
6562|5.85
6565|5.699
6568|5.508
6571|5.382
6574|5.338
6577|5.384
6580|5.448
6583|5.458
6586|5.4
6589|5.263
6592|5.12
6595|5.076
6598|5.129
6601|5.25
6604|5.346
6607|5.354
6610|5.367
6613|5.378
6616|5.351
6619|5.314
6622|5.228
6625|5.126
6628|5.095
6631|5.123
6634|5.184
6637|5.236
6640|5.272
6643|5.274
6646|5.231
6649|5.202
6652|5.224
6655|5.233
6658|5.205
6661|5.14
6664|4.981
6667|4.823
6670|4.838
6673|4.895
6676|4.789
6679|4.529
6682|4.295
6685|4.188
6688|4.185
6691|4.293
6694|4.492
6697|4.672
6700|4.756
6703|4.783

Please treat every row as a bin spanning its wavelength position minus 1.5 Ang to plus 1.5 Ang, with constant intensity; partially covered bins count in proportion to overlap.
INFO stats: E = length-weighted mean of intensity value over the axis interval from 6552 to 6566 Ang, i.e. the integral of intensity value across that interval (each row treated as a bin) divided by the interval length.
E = 5.70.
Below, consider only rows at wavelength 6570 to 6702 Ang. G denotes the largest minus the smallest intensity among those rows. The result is 1.27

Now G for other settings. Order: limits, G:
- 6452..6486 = 0.57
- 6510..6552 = 0.60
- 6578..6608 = 0.38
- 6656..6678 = 0.42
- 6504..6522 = 0.24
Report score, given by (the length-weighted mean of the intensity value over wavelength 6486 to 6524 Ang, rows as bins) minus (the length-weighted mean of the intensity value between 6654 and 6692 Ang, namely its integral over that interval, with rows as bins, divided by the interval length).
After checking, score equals 0.6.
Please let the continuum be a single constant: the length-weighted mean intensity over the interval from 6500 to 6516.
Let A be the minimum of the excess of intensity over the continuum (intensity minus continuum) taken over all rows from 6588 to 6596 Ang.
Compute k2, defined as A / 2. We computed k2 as -0.17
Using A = -0.34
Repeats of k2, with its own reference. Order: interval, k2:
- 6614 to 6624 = -0.09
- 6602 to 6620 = -0.05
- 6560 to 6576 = -0.04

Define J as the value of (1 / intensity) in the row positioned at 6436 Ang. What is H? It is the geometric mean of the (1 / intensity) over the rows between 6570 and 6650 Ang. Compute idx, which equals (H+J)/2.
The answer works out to 0.185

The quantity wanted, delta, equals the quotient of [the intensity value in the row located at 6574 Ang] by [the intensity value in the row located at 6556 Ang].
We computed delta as 0.95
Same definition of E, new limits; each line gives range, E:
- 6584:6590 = 5.35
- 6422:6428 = 5.80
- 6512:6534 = 5.43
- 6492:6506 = 5.33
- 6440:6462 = 5.62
